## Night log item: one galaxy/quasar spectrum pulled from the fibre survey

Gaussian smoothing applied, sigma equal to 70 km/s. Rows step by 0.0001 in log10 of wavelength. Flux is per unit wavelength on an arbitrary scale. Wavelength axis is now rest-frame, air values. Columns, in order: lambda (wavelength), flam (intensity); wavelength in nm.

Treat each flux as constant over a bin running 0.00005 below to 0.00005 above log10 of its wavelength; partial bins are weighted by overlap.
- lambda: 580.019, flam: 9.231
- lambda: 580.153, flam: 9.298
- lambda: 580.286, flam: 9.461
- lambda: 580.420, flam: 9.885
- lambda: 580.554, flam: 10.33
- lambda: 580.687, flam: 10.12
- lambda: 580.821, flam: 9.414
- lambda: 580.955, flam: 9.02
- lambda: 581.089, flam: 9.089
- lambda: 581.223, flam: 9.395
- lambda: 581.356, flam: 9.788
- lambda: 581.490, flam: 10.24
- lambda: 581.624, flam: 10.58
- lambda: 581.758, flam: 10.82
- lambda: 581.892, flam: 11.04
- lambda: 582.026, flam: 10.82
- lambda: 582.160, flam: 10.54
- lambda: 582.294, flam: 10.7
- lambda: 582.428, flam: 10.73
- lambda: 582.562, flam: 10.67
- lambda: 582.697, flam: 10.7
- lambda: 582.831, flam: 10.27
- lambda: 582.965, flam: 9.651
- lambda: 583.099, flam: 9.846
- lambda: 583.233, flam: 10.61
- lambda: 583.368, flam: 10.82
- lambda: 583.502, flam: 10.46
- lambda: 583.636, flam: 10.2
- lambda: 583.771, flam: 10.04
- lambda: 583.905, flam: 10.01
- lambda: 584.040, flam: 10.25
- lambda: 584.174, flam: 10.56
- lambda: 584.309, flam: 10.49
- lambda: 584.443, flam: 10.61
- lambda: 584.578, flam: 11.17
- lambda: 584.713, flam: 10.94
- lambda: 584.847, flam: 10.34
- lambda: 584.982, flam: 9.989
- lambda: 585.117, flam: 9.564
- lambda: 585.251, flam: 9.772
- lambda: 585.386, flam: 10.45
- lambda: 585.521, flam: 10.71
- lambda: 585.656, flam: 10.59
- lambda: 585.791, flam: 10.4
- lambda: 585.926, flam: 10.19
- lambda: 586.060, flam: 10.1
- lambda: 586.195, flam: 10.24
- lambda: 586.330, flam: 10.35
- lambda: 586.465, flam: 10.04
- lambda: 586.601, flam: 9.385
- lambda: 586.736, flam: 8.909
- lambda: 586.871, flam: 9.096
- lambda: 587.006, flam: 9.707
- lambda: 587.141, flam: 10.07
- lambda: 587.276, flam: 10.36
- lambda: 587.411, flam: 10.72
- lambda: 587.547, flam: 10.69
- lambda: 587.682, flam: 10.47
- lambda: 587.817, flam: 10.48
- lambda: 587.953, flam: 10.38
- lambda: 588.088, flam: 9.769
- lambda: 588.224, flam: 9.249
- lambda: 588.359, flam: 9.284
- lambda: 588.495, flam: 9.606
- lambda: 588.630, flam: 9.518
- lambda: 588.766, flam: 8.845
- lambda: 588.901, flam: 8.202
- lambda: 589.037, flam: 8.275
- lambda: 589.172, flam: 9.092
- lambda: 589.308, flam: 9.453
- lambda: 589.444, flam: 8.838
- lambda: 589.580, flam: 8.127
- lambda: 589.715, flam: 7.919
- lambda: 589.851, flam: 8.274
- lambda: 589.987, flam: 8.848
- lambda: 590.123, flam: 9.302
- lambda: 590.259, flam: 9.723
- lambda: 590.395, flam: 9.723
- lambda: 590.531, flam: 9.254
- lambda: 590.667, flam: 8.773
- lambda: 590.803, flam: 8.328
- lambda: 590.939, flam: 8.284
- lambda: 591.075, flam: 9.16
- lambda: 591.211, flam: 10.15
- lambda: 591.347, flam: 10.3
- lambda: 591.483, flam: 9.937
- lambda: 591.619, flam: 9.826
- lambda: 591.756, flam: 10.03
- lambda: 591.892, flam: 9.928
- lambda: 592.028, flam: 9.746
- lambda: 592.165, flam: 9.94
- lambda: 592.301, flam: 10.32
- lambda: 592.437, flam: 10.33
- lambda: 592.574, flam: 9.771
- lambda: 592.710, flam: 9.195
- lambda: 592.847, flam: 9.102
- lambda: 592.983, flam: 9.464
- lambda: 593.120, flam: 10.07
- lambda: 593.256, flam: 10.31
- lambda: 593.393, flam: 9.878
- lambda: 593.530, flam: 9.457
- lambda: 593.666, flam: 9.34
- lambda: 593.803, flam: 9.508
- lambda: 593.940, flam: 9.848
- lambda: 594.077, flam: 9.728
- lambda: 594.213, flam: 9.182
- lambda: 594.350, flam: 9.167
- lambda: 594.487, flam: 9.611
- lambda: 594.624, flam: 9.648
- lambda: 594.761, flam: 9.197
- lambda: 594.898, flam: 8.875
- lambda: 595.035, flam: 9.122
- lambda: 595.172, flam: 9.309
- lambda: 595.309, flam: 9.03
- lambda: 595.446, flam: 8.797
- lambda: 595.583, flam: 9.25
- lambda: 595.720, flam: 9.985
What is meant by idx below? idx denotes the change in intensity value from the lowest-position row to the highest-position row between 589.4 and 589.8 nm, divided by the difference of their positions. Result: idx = -3.4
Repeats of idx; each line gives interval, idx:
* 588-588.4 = -1.8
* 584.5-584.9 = -3.1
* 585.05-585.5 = 3.3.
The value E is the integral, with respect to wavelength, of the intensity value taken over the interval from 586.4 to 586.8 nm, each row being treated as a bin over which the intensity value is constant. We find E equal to 3.77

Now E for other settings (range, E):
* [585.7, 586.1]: 4.11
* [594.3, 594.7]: 3.79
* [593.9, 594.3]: 3.82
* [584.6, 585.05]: 4.72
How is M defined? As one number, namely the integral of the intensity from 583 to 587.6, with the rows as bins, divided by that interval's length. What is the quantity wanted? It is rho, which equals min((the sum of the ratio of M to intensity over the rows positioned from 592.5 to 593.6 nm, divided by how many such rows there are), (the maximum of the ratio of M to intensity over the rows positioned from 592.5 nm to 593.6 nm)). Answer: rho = 1.06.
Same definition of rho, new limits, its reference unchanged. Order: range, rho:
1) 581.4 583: 0.97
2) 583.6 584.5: 0.99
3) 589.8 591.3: 1.13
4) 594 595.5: 1.11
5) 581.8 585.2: 0.98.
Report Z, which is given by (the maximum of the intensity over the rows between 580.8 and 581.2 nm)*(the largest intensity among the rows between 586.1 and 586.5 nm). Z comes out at 97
